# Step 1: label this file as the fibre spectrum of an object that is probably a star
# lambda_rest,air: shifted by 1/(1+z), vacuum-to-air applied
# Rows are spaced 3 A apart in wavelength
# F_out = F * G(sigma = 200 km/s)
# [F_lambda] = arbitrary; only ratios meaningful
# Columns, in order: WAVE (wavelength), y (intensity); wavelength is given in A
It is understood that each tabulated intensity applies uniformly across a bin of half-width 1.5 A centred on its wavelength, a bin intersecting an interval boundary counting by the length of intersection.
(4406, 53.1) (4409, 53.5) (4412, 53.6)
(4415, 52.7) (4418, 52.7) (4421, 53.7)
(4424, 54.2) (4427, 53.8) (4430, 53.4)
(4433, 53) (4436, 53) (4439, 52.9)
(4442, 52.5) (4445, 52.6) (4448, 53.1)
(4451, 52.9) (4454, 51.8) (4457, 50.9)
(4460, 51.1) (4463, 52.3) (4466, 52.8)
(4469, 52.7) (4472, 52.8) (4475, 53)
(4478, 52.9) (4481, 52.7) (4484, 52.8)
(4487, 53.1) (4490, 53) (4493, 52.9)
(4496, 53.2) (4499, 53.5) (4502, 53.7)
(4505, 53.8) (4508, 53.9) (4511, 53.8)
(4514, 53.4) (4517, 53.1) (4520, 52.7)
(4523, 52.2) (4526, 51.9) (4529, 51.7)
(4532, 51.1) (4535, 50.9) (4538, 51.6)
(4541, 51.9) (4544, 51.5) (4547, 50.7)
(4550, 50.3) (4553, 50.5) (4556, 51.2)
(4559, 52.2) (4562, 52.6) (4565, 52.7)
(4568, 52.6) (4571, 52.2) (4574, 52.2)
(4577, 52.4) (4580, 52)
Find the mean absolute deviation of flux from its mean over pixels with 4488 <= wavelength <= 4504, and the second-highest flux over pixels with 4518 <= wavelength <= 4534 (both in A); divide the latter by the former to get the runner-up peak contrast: 192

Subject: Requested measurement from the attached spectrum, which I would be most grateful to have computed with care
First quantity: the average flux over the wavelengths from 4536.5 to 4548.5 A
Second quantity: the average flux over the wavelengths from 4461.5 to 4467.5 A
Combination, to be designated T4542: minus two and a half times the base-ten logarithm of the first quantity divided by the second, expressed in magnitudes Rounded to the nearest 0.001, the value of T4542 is 0.023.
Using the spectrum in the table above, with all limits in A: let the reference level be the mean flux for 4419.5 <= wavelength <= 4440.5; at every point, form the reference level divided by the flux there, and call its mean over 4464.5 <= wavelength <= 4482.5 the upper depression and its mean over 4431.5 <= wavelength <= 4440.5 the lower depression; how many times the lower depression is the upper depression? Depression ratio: 1.00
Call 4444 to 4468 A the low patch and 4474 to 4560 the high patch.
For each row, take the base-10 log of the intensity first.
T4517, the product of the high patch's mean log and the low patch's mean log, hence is 2.95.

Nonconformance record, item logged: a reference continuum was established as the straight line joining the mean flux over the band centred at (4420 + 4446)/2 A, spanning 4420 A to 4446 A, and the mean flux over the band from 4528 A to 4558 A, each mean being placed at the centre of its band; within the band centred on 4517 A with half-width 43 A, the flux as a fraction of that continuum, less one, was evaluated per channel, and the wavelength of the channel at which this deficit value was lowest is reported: 4550 A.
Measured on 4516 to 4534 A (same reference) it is 4532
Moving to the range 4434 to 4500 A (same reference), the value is 4457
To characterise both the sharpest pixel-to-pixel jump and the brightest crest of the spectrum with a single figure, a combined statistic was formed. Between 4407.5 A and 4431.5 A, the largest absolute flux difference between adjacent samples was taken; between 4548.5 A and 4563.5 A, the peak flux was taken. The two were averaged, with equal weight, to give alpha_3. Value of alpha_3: 26.8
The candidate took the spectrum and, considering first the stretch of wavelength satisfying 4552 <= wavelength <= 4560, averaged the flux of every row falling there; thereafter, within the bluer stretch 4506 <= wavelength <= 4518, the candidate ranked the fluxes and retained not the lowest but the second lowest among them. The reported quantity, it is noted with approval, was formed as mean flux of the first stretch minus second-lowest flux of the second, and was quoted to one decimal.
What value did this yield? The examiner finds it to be -2.1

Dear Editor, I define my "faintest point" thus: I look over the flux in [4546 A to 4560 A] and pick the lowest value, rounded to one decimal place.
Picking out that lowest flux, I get 50.3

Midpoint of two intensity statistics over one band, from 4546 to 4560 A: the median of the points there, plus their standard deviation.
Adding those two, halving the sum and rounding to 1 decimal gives 25.7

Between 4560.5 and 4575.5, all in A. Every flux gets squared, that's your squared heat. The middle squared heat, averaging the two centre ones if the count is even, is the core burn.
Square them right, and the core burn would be 2767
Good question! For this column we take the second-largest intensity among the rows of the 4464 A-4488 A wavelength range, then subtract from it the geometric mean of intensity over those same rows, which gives 0.15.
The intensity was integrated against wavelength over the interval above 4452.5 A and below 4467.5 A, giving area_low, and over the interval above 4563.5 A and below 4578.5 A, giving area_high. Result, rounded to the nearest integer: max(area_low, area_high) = 786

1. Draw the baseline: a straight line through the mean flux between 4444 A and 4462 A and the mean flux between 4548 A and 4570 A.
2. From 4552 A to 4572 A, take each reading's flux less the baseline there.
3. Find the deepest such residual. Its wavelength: 4553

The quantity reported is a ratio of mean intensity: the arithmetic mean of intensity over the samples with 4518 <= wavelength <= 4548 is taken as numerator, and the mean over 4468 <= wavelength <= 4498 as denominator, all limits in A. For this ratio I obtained 0.976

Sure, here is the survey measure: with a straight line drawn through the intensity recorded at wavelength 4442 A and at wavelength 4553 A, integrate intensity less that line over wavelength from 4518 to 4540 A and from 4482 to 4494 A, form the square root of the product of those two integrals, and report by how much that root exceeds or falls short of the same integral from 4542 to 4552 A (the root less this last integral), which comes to 14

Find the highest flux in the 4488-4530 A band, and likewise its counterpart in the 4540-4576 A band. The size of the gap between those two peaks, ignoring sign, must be 1.2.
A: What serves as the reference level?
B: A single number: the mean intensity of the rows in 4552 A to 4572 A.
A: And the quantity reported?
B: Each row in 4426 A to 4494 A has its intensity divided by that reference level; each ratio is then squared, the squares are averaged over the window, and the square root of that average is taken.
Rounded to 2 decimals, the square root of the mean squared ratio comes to 1.01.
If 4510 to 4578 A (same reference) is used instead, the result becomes 1.00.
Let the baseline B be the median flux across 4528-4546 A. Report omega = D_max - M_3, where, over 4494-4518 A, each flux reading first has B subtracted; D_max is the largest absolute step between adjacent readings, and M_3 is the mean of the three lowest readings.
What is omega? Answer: -1.3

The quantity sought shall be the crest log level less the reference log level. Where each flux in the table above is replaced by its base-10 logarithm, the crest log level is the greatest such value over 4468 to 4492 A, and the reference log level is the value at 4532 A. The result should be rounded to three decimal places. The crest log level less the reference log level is 0.017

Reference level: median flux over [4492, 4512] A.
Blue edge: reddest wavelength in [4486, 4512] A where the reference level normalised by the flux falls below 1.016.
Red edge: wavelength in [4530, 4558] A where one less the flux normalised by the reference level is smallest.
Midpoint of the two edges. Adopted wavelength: 4526.0 A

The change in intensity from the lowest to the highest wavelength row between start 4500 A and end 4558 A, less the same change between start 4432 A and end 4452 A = -2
